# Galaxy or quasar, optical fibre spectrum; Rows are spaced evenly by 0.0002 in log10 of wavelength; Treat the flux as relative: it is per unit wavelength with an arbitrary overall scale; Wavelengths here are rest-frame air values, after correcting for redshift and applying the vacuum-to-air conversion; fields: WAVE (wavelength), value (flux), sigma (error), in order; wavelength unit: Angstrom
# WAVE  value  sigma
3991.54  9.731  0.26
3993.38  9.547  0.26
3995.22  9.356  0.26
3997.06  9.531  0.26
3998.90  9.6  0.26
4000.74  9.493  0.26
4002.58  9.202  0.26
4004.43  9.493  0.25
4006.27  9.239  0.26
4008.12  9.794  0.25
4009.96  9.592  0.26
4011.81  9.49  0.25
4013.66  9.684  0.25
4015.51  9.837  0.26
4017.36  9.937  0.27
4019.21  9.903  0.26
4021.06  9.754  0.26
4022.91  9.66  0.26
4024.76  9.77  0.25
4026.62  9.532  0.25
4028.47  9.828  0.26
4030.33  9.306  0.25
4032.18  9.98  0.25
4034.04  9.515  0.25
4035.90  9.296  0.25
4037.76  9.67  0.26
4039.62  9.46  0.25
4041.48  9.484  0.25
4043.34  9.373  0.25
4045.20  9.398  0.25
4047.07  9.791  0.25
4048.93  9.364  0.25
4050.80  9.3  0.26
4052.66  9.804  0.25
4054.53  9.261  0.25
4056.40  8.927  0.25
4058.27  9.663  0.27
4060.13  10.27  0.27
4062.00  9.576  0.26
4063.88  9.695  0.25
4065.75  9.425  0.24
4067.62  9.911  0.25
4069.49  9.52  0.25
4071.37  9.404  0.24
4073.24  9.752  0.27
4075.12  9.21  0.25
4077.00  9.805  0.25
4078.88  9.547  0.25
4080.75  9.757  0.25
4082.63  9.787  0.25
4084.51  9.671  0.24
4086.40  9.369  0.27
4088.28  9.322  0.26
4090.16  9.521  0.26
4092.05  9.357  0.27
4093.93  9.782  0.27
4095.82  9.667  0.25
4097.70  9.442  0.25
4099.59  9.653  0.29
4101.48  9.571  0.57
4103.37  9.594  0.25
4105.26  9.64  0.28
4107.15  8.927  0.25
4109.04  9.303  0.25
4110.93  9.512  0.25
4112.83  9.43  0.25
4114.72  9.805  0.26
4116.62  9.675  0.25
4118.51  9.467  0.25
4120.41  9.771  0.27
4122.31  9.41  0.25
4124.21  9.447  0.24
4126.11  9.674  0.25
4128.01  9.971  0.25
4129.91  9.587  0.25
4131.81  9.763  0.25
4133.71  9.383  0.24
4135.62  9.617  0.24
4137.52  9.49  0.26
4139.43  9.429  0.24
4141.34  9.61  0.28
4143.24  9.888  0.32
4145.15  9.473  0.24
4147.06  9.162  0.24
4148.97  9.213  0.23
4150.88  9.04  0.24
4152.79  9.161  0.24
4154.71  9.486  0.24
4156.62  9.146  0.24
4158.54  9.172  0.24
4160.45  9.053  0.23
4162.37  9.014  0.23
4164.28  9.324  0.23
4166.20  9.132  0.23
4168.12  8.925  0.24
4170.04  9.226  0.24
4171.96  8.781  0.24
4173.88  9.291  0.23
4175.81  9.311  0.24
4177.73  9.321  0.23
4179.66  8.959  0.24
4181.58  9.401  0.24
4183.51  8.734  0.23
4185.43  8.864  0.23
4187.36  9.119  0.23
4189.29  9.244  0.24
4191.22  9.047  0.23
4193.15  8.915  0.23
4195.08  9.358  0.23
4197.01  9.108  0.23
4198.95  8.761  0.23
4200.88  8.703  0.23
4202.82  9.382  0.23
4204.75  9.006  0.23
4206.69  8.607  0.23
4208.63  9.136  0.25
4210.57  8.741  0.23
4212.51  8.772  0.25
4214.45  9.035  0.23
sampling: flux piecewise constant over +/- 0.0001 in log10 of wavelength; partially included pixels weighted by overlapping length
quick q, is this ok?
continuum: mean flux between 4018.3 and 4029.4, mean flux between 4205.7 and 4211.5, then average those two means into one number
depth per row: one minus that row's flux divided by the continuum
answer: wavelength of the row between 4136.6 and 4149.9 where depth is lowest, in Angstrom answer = 4143.24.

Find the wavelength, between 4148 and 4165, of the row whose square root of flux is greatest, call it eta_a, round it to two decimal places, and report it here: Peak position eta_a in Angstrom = 4154.71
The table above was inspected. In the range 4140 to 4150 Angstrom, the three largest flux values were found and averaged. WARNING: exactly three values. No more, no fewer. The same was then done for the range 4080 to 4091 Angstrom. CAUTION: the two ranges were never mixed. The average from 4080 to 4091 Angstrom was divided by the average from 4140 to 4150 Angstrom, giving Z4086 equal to 1.01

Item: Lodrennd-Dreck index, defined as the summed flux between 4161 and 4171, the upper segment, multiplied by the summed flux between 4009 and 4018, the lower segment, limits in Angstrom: 2214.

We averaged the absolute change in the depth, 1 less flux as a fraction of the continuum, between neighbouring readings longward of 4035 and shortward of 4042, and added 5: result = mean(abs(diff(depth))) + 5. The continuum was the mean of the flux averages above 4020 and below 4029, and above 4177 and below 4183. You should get 5.02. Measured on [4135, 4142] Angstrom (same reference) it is 5.01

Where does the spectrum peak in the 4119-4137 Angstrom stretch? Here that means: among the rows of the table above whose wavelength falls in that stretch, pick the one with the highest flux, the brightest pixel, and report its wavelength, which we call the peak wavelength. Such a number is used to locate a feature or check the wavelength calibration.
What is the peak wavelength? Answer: 4128.01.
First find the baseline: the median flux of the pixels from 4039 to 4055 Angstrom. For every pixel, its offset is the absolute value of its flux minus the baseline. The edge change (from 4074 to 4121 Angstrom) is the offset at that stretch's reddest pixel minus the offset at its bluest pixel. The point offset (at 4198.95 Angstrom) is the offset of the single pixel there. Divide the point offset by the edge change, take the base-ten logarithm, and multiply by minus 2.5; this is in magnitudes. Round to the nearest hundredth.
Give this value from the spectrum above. -1.34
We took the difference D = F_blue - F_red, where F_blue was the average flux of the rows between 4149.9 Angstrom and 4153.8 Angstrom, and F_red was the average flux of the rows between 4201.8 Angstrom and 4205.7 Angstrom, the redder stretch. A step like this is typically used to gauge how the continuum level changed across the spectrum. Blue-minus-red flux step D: -0.09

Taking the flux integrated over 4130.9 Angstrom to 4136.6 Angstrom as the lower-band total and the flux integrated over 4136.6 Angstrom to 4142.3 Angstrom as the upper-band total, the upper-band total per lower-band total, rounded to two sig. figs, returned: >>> 0.99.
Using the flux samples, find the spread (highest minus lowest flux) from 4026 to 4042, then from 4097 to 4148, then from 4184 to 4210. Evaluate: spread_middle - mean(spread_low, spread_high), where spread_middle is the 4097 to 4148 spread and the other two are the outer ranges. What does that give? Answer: 0.3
